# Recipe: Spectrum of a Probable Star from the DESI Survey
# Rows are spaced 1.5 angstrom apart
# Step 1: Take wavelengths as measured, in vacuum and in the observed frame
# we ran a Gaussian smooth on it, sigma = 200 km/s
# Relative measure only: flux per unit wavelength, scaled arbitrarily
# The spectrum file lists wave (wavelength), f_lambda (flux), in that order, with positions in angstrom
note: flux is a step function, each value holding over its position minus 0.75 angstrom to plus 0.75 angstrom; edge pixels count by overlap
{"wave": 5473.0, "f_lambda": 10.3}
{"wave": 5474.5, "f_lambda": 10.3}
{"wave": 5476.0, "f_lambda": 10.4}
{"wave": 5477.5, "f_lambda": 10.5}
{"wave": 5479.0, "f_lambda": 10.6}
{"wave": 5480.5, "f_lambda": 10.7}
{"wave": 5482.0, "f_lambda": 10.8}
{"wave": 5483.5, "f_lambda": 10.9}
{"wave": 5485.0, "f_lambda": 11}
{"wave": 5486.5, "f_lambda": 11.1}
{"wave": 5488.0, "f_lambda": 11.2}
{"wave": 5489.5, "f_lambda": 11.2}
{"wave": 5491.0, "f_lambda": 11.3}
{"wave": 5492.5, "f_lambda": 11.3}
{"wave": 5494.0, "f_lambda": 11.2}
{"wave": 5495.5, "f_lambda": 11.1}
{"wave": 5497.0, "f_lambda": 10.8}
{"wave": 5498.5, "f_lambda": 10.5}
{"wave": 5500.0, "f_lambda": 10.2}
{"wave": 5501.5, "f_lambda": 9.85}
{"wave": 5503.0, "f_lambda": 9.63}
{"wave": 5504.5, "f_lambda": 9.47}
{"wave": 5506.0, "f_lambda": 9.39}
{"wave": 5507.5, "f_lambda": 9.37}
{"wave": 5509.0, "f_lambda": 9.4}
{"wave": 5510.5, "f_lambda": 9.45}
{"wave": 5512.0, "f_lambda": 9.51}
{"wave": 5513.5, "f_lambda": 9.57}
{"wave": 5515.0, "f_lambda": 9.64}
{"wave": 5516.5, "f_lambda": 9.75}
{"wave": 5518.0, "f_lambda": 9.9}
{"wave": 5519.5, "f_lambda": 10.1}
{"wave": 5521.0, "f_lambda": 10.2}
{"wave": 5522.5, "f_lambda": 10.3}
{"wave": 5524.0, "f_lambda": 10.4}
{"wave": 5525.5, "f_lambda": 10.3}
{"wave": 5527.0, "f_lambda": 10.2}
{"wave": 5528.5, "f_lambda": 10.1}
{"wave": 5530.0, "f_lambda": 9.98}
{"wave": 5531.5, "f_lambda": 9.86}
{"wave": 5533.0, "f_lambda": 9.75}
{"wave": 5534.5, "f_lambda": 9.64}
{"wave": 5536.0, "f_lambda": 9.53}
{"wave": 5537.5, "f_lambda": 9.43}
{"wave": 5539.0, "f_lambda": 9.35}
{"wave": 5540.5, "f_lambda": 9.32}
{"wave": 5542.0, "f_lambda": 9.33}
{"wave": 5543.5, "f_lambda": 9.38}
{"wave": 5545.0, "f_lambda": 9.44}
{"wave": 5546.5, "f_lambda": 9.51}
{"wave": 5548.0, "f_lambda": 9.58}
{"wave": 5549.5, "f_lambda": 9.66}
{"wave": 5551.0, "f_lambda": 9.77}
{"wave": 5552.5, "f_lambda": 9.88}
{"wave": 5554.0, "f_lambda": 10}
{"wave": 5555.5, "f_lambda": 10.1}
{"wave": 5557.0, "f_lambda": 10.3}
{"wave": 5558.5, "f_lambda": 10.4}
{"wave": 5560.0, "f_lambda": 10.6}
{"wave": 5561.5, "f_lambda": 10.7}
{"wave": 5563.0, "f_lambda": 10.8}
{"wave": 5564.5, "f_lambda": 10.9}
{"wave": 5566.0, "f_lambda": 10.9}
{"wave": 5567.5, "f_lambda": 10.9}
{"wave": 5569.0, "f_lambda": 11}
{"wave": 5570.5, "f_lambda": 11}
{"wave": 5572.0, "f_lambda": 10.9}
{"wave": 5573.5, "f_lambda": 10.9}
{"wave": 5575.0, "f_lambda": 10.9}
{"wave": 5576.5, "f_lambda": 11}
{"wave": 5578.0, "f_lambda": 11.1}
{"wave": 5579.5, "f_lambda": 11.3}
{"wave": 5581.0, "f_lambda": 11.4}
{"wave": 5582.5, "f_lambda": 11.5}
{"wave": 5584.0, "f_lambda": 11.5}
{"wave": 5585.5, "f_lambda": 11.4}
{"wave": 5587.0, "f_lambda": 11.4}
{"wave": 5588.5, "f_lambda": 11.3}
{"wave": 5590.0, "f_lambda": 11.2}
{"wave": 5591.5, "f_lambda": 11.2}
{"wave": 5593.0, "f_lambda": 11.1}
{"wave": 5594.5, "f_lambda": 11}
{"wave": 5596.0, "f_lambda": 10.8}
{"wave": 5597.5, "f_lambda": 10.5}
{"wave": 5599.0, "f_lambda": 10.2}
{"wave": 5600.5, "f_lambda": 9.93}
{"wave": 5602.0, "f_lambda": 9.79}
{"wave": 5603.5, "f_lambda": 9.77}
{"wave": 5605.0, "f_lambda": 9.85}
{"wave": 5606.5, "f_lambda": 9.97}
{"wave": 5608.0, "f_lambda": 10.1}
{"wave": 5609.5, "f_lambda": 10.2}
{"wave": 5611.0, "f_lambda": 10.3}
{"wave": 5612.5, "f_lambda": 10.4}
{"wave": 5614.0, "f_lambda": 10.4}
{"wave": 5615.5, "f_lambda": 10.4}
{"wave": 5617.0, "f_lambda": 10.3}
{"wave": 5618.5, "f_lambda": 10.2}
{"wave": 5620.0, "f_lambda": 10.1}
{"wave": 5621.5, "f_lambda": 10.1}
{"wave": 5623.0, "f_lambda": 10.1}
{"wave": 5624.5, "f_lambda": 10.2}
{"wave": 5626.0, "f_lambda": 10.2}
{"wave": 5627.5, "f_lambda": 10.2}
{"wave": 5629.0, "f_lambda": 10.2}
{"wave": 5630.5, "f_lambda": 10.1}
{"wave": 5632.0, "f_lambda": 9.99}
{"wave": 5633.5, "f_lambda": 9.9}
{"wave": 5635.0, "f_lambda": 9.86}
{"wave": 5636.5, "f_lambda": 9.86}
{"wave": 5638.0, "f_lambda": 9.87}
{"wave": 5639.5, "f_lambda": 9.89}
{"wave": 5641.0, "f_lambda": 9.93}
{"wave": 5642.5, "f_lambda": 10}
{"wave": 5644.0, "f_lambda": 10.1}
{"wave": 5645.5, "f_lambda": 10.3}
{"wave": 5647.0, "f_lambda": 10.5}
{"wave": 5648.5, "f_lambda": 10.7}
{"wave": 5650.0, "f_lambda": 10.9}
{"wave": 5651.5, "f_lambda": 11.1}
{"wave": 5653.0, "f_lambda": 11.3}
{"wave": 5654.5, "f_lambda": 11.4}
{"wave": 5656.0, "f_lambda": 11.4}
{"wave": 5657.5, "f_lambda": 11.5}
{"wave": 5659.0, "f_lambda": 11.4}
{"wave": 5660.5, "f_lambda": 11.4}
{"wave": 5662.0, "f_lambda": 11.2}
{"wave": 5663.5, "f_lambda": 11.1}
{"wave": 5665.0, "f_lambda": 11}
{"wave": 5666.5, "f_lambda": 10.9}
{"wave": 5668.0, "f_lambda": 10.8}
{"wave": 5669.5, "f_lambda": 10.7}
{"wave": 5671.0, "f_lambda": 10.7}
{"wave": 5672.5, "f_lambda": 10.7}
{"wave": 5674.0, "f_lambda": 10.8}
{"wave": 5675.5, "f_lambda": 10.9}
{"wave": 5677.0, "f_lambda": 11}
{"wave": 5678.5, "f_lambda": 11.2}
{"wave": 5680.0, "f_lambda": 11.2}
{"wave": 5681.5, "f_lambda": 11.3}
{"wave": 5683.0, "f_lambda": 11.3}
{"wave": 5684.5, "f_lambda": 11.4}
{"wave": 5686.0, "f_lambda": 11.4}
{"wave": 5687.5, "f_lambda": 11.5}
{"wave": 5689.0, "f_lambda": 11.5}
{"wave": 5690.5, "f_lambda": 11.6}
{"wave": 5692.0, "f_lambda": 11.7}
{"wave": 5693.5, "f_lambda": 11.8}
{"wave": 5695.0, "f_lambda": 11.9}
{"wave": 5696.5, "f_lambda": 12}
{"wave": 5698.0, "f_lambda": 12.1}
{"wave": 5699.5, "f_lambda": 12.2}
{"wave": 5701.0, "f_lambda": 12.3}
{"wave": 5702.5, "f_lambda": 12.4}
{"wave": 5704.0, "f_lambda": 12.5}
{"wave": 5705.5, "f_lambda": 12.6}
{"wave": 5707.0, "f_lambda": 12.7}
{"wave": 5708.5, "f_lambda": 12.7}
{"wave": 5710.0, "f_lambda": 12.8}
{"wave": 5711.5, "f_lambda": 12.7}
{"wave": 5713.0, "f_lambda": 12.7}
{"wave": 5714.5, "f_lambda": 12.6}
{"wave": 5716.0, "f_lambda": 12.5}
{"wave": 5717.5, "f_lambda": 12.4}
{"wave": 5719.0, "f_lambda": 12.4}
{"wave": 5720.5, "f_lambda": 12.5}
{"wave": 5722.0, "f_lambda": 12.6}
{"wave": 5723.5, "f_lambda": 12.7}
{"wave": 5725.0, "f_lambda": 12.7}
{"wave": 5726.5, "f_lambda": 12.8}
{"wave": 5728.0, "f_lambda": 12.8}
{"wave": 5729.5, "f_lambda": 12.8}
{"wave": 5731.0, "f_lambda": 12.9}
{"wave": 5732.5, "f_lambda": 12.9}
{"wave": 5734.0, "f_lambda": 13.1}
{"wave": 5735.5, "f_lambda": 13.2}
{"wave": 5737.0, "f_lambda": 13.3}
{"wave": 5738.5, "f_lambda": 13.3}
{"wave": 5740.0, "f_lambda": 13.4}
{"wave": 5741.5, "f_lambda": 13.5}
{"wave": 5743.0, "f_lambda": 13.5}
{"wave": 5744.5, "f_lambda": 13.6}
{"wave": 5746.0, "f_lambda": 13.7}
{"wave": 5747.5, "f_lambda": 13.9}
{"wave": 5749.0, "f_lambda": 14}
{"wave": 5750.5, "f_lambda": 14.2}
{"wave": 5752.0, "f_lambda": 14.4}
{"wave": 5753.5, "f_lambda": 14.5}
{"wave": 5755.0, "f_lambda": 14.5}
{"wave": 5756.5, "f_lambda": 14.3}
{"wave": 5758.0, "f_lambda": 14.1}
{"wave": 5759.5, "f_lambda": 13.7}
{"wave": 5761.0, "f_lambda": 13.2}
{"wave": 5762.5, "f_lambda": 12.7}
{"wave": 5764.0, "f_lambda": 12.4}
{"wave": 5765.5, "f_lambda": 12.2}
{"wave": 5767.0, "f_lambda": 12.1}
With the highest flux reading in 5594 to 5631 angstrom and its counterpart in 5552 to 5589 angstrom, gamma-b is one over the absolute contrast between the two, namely 2.0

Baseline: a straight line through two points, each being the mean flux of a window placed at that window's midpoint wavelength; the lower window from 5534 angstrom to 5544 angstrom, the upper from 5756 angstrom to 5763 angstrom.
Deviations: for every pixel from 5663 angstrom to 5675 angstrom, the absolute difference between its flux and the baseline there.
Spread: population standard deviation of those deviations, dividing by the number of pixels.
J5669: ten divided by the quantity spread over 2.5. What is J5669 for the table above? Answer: 126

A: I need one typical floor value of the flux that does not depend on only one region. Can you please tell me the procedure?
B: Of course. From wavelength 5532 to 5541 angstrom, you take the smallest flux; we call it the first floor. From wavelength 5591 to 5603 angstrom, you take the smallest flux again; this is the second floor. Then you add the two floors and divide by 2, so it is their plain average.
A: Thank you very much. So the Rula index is 9.6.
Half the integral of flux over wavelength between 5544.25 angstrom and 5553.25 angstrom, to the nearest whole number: 43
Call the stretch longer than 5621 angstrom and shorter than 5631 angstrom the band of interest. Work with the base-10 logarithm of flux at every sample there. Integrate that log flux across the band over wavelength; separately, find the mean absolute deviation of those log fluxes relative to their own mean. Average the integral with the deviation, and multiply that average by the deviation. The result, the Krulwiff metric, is 0.011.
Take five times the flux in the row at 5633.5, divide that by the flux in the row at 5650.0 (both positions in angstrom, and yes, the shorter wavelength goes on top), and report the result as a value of 4.54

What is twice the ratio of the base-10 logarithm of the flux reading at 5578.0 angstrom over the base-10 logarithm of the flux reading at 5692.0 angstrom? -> 1.96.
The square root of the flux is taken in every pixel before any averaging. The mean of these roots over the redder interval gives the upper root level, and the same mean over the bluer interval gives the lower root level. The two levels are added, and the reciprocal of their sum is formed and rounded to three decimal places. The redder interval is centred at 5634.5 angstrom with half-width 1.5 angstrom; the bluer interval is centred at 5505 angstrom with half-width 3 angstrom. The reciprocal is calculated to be 0.161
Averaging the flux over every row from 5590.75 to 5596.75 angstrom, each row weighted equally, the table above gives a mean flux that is 11.0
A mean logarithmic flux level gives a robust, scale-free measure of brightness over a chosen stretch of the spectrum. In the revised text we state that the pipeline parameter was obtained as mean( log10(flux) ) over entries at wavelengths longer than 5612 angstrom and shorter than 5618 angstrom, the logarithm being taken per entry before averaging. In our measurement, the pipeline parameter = 1.02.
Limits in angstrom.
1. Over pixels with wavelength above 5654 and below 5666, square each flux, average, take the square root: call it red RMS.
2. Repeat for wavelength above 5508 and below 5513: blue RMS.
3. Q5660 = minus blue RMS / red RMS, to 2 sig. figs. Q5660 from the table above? -0.84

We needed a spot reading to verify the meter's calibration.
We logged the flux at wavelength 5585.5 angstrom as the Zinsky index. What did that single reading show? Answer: 11.4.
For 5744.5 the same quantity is 13.6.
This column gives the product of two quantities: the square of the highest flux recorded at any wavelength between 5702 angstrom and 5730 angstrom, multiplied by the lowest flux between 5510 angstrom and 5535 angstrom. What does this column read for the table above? 1548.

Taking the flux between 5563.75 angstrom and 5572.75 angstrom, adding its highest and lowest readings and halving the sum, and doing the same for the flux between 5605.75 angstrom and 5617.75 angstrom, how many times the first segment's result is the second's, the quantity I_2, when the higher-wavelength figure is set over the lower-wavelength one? 0.93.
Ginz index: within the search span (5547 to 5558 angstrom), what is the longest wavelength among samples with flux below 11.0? 5557.0 angstrom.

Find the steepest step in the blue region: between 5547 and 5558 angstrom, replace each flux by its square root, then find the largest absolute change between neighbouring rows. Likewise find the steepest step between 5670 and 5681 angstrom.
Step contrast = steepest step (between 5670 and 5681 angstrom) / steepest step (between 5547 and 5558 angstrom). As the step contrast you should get 0.96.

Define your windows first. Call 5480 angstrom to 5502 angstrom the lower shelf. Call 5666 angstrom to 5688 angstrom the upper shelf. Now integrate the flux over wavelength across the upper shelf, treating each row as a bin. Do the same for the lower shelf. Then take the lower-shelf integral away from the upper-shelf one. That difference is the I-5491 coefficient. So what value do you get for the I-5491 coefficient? 4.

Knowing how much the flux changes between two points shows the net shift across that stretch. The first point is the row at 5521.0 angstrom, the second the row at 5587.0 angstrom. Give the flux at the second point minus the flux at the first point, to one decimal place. 1.2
